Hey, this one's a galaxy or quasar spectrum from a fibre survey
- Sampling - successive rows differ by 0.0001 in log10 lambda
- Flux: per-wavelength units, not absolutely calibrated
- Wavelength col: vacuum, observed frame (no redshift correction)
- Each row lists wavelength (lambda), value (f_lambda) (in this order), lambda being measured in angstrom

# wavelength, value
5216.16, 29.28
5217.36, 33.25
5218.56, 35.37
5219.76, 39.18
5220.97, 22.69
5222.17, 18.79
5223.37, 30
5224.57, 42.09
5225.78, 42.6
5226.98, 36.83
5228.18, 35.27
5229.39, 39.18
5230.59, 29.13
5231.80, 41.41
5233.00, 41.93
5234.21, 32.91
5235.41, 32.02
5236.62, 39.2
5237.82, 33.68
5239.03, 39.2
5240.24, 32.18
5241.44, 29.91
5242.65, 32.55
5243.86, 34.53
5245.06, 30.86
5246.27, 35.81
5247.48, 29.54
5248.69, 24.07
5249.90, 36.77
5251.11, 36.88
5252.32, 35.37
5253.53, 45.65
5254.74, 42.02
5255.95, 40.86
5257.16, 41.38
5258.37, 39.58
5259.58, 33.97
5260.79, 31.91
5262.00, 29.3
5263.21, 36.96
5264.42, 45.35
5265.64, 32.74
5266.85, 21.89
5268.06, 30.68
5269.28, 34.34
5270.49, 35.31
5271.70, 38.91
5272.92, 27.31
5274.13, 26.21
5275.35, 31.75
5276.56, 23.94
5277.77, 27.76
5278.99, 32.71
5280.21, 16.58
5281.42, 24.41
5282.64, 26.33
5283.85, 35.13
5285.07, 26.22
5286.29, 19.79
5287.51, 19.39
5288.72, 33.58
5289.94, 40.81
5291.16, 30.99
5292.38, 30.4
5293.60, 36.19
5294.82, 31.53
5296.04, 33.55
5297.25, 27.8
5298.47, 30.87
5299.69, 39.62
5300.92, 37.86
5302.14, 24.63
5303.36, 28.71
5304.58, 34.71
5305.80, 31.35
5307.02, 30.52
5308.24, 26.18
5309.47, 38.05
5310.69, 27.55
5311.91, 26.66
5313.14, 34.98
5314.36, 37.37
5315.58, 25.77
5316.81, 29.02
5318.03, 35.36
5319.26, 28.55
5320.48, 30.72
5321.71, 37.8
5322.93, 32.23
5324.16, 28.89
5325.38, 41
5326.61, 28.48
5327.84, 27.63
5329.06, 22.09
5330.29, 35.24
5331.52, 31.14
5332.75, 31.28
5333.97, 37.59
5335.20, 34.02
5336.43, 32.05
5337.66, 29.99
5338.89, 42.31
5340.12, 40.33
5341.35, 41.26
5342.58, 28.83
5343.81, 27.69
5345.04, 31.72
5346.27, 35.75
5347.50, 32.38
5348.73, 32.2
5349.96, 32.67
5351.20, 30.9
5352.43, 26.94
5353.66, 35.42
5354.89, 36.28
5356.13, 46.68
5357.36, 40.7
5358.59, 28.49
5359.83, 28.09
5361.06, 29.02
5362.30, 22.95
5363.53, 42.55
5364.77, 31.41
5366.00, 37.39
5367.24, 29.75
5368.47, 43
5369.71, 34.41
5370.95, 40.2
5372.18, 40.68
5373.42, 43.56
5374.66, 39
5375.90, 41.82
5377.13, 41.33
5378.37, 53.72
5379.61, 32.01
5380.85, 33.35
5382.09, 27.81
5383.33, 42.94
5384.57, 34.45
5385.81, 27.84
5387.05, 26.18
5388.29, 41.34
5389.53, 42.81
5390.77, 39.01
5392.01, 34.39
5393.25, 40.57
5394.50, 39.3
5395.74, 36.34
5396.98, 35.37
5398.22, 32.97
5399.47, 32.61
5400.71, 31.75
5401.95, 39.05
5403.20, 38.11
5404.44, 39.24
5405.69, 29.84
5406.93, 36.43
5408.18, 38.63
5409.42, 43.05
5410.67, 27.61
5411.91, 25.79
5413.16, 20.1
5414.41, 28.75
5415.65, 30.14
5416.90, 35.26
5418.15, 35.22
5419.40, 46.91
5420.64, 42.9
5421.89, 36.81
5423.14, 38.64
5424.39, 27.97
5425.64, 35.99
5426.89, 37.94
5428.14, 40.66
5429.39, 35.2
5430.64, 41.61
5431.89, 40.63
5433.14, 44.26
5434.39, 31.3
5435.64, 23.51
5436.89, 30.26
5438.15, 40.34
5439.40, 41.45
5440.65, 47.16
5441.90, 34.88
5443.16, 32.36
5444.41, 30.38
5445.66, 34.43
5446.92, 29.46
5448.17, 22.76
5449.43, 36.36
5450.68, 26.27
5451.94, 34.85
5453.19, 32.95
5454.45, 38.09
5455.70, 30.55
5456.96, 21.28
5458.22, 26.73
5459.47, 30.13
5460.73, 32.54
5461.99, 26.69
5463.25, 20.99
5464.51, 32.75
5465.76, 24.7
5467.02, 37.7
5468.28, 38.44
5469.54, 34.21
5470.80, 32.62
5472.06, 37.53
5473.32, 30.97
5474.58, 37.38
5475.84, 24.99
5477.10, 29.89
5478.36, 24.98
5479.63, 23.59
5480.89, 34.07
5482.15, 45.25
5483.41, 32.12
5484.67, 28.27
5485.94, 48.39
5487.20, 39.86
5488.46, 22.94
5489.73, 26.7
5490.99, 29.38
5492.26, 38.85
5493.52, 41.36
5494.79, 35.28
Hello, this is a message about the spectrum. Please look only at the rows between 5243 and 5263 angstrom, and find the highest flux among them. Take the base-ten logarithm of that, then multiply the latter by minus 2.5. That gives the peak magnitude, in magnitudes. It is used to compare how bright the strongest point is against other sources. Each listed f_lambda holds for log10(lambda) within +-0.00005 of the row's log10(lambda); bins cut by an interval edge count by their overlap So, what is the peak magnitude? -4.15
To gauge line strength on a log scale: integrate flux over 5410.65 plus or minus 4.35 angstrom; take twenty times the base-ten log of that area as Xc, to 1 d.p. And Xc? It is 48.8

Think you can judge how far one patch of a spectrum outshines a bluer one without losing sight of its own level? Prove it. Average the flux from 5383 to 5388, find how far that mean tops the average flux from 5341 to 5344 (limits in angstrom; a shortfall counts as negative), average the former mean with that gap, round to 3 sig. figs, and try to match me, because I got 16.6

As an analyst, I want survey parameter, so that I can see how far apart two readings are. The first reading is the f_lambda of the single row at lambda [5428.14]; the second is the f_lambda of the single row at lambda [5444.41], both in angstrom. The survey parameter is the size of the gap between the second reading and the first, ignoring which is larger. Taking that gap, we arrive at 10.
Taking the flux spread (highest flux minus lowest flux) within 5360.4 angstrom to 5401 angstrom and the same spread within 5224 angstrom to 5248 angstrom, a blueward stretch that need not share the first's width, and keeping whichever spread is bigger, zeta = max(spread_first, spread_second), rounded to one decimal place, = 30.8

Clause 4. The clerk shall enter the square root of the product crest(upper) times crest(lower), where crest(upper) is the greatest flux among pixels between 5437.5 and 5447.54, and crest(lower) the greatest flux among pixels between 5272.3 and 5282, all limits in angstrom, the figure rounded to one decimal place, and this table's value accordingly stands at 39.3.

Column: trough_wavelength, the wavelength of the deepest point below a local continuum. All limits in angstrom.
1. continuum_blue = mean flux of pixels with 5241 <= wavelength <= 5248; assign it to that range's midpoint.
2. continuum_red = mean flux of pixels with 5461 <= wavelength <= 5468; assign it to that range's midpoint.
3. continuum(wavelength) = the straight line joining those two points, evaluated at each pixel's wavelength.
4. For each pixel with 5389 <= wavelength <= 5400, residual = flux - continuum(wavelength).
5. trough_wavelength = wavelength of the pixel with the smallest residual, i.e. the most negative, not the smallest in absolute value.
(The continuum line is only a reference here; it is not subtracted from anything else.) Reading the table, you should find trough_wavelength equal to 5399.47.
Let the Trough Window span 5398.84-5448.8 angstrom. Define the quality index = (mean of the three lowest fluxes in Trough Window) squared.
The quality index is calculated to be 489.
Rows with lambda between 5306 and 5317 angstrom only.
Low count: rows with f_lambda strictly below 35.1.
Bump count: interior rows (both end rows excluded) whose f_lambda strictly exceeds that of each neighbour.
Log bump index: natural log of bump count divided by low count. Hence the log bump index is -1.3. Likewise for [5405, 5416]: -1.8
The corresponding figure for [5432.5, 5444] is -1.6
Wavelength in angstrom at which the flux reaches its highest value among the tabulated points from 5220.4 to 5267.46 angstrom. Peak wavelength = 5253.53 angstrom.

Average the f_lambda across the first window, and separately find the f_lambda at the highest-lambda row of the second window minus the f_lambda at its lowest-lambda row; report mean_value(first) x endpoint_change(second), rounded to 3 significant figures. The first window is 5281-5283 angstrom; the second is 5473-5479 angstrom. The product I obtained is -152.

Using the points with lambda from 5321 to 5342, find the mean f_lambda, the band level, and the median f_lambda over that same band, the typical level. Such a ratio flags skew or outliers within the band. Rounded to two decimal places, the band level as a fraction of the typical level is 1.05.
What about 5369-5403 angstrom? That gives 0.95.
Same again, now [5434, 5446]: 1.04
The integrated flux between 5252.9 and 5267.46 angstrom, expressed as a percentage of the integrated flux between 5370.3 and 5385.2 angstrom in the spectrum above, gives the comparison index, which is 92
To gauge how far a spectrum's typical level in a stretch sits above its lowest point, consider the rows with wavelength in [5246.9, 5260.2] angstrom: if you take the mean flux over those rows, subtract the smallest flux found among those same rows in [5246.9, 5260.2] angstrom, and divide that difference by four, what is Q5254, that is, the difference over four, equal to 3.2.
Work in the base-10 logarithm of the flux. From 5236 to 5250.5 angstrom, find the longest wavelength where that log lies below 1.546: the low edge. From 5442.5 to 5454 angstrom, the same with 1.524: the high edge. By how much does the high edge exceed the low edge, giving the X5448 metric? 204.5 angstrom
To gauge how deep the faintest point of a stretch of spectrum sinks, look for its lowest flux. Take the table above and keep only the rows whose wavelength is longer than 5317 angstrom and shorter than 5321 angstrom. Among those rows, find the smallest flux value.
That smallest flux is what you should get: 28.55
